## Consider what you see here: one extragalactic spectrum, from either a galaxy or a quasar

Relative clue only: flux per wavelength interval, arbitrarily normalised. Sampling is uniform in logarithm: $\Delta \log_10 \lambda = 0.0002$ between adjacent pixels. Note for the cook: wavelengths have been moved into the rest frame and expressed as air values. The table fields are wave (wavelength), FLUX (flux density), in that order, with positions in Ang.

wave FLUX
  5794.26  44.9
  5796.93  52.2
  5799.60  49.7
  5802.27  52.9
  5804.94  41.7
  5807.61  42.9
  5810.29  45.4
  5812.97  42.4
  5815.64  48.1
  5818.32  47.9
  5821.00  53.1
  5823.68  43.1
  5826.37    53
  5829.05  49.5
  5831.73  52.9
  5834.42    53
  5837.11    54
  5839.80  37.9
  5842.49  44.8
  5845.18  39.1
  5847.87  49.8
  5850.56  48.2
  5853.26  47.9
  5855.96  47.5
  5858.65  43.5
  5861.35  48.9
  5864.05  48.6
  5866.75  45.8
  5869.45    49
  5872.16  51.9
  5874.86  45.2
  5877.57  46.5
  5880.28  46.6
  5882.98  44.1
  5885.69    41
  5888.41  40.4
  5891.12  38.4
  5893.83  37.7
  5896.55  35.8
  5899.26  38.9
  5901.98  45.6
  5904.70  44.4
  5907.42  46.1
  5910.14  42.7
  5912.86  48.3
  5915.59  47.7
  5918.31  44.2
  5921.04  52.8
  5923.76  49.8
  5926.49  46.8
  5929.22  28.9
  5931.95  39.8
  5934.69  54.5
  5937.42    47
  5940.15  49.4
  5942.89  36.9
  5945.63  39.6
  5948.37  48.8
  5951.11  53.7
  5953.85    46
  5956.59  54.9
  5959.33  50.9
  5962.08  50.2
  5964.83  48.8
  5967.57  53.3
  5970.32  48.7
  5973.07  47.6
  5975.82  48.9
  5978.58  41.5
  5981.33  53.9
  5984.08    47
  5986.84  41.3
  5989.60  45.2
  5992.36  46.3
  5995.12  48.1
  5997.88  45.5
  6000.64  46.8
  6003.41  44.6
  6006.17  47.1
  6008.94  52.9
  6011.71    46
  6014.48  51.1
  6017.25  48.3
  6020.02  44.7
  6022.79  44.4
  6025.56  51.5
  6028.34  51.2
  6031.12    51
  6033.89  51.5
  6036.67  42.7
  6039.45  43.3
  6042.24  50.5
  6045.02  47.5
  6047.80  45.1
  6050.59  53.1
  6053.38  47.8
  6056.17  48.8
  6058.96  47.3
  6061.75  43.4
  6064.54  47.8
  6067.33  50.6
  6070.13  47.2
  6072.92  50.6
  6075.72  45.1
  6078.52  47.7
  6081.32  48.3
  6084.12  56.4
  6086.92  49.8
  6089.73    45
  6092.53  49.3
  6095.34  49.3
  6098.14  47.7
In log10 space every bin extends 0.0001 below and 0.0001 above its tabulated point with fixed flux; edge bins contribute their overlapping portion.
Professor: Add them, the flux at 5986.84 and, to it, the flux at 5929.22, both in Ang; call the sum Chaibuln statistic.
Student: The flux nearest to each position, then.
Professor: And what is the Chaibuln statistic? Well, 70.2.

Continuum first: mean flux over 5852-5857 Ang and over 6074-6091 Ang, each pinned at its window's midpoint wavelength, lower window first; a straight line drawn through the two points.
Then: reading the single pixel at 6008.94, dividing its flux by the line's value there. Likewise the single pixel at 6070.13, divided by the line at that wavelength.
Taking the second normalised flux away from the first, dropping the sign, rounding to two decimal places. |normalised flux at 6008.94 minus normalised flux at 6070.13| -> 0.12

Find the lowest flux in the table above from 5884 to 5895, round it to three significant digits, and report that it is 37.7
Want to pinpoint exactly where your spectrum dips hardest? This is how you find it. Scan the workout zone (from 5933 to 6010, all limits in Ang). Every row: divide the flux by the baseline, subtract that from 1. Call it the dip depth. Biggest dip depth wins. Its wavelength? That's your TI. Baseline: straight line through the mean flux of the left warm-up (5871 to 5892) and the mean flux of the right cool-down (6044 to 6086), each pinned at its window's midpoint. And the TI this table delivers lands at 5942.89 Ang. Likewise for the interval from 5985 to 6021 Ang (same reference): 5986.84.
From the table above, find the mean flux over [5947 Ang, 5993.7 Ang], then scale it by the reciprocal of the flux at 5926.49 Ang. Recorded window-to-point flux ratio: 1.04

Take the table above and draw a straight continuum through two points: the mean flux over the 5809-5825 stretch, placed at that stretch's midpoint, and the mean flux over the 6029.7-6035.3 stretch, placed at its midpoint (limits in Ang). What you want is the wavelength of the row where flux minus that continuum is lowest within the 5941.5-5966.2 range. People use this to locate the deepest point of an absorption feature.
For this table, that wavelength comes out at 5942.89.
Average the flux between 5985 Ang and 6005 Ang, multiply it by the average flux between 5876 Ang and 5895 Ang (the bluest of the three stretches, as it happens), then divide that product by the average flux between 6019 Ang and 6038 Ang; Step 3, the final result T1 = 39.7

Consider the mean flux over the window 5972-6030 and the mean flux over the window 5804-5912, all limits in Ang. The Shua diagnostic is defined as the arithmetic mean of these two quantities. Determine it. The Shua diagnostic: 46.5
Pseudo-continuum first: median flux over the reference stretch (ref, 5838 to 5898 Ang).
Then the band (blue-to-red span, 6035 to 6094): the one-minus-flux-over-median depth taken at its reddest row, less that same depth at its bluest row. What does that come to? -0.15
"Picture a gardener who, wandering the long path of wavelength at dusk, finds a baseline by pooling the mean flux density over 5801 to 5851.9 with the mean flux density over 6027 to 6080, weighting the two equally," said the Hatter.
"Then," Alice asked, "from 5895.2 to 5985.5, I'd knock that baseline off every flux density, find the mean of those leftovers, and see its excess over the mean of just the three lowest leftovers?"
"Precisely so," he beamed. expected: 12.6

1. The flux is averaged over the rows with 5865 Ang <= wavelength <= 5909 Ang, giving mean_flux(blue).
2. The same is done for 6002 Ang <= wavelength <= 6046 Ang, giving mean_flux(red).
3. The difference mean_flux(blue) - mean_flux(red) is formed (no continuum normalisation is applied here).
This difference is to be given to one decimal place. -4.4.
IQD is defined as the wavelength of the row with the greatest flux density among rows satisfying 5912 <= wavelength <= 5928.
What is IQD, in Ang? 5921.04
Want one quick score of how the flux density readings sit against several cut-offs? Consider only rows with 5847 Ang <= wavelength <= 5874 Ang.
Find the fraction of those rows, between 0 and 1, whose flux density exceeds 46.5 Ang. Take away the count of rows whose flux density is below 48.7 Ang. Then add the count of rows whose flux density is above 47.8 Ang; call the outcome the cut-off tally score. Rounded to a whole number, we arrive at 2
